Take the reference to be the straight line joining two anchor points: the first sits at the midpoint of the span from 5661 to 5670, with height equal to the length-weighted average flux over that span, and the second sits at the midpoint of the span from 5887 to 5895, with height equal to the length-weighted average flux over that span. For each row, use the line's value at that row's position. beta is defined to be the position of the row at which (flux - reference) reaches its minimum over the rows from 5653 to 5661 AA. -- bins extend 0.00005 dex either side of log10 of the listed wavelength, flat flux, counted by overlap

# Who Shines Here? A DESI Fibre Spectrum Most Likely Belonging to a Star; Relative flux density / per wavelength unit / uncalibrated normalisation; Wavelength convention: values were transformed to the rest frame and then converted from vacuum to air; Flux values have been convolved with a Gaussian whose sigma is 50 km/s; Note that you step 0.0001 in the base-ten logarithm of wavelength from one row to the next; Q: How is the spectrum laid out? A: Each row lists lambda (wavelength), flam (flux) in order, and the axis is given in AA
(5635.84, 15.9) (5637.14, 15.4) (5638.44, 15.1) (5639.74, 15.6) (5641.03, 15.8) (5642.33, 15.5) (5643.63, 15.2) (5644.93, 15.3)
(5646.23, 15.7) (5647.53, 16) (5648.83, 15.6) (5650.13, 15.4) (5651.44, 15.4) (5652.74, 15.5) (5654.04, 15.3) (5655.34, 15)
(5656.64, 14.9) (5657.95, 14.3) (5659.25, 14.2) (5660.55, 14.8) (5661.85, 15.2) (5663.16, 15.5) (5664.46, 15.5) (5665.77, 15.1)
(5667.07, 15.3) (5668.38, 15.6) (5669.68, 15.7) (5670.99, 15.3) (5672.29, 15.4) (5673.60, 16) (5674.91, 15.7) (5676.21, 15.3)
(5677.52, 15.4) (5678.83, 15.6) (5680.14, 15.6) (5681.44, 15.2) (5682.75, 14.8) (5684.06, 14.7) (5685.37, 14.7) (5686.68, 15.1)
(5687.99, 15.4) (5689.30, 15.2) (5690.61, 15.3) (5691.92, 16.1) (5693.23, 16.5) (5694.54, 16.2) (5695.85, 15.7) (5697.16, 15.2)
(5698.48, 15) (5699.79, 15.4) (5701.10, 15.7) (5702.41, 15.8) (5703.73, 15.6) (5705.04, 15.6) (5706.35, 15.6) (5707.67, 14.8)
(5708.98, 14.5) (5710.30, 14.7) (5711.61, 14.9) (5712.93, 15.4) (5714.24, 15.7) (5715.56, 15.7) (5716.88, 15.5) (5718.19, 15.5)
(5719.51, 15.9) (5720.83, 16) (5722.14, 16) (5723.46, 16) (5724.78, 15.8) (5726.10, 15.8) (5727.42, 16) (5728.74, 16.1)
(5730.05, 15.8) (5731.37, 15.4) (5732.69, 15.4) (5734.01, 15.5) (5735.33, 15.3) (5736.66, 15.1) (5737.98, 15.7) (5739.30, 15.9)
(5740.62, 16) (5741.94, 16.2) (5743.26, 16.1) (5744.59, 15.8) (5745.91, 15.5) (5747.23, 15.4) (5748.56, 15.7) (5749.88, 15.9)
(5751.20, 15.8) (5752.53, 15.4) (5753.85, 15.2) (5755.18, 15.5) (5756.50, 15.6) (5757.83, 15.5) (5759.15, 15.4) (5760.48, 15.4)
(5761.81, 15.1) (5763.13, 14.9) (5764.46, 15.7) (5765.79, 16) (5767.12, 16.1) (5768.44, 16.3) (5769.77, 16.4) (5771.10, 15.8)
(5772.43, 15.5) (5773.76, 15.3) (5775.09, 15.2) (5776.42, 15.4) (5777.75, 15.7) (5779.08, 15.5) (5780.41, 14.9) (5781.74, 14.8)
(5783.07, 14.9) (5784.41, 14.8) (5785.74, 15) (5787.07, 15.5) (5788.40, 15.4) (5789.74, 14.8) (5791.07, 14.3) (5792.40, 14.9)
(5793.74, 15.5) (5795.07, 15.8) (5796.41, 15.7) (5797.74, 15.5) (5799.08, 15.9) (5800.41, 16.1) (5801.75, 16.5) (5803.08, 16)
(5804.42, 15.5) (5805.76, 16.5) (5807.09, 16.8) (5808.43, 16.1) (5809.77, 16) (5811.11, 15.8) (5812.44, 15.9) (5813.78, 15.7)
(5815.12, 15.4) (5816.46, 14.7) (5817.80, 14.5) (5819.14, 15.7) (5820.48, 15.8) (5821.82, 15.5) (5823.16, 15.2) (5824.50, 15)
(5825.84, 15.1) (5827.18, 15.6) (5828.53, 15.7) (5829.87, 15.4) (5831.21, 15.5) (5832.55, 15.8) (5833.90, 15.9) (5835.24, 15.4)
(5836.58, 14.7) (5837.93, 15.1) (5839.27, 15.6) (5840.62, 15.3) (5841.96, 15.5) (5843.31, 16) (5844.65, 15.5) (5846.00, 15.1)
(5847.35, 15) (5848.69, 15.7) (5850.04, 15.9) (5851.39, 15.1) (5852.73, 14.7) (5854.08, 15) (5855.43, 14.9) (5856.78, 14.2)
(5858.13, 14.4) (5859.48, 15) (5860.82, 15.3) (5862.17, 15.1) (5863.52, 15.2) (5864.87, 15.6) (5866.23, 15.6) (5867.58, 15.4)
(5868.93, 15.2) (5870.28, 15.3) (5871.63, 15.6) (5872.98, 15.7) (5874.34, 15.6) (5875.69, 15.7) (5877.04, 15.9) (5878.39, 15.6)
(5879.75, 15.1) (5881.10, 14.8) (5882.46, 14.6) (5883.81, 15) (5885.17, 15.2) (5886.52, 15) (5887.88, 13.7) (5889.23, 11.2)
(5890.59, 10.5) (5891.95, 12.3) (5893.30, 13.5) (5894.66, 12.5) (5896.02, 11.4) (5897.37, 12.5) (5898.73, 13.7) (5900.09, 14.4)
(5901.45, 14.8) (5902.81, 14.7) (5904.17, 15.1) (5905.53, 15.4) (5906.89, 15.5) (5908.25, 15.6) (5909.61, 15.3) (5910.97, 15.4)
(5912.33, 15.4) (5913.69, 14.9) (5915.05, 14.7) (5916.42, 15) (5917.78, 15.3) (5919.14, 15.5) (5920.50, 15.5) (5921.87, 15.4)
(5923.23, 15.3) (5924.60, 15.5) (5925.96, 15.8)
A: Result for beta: 5659.25 AA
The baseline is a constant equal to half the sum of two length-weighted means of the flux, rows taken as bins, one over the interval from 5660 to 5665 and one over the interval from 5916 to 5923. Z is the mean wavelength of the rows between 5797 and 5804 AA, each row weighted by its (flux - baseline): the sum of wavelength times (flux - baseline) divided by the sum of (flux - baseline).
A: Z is 5801.0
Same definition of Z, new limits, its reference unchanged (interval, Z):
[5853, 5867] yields 5855.9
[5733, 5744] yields 5740.9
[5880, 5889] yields 5885.3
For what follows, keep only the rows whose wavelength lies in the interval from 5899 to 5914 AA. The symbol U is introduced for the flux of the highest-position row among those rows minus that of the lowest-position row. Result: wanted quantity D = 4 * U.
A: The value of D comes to 2.0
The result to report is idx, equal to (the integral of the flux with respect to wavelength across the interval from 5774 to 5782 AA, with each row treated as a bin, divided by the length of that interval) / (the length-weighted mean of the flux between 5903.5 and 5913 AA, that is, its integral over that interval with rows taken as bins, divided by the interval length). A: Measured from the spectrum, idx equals 0.99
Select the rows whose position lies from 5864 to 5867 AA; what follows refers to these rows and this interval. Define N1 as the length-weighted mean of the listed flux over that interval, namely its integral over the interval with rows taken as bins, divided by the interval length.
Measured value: 15.5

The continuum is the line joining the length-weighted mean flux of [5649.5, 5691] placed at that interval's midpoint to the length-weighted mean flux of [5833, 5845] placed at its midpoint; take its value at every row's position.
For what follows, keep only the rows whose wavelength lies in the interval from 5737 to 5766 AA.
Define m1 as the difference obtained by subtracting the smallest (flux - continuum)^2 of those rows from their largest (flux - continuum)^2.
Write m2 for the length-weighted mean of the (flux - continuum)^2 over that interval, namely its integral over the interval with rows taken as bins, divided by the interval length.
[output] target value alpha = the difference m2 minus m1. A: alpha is -0.6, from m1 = 0.8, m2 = 0.19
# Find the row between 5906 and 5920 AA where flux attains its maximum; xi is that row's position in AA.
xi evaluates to 5908.25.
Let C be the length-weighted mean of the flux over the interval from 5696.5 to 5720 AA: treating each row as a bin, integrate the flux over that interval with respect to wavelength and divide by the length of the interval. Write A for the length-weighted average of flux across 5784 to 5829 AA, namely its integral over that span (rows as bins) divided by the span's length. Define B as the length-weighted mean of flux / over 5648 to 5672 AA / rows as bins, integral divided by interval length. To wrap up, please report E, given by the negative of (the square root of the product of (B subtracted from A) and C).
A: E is -2.2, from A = 15.5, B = 15.2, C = 15.4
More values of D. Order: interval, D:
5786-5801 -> 2.4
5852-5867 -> 3.6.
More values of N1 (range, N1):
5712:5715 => 15.5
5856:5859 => 14.3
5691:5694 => 16.2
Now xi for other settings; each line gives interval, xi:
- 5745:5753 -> 5749.88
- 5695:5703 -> 5702.41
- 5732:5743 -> 5741.94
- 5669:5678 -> 5673.60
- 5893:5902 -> 5901.45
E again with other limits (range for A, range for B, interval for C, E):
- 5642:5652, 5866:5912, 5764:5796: -3.9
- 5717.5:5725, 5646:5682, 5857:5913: -2.8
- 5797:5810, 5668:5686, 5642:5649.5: -3.4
